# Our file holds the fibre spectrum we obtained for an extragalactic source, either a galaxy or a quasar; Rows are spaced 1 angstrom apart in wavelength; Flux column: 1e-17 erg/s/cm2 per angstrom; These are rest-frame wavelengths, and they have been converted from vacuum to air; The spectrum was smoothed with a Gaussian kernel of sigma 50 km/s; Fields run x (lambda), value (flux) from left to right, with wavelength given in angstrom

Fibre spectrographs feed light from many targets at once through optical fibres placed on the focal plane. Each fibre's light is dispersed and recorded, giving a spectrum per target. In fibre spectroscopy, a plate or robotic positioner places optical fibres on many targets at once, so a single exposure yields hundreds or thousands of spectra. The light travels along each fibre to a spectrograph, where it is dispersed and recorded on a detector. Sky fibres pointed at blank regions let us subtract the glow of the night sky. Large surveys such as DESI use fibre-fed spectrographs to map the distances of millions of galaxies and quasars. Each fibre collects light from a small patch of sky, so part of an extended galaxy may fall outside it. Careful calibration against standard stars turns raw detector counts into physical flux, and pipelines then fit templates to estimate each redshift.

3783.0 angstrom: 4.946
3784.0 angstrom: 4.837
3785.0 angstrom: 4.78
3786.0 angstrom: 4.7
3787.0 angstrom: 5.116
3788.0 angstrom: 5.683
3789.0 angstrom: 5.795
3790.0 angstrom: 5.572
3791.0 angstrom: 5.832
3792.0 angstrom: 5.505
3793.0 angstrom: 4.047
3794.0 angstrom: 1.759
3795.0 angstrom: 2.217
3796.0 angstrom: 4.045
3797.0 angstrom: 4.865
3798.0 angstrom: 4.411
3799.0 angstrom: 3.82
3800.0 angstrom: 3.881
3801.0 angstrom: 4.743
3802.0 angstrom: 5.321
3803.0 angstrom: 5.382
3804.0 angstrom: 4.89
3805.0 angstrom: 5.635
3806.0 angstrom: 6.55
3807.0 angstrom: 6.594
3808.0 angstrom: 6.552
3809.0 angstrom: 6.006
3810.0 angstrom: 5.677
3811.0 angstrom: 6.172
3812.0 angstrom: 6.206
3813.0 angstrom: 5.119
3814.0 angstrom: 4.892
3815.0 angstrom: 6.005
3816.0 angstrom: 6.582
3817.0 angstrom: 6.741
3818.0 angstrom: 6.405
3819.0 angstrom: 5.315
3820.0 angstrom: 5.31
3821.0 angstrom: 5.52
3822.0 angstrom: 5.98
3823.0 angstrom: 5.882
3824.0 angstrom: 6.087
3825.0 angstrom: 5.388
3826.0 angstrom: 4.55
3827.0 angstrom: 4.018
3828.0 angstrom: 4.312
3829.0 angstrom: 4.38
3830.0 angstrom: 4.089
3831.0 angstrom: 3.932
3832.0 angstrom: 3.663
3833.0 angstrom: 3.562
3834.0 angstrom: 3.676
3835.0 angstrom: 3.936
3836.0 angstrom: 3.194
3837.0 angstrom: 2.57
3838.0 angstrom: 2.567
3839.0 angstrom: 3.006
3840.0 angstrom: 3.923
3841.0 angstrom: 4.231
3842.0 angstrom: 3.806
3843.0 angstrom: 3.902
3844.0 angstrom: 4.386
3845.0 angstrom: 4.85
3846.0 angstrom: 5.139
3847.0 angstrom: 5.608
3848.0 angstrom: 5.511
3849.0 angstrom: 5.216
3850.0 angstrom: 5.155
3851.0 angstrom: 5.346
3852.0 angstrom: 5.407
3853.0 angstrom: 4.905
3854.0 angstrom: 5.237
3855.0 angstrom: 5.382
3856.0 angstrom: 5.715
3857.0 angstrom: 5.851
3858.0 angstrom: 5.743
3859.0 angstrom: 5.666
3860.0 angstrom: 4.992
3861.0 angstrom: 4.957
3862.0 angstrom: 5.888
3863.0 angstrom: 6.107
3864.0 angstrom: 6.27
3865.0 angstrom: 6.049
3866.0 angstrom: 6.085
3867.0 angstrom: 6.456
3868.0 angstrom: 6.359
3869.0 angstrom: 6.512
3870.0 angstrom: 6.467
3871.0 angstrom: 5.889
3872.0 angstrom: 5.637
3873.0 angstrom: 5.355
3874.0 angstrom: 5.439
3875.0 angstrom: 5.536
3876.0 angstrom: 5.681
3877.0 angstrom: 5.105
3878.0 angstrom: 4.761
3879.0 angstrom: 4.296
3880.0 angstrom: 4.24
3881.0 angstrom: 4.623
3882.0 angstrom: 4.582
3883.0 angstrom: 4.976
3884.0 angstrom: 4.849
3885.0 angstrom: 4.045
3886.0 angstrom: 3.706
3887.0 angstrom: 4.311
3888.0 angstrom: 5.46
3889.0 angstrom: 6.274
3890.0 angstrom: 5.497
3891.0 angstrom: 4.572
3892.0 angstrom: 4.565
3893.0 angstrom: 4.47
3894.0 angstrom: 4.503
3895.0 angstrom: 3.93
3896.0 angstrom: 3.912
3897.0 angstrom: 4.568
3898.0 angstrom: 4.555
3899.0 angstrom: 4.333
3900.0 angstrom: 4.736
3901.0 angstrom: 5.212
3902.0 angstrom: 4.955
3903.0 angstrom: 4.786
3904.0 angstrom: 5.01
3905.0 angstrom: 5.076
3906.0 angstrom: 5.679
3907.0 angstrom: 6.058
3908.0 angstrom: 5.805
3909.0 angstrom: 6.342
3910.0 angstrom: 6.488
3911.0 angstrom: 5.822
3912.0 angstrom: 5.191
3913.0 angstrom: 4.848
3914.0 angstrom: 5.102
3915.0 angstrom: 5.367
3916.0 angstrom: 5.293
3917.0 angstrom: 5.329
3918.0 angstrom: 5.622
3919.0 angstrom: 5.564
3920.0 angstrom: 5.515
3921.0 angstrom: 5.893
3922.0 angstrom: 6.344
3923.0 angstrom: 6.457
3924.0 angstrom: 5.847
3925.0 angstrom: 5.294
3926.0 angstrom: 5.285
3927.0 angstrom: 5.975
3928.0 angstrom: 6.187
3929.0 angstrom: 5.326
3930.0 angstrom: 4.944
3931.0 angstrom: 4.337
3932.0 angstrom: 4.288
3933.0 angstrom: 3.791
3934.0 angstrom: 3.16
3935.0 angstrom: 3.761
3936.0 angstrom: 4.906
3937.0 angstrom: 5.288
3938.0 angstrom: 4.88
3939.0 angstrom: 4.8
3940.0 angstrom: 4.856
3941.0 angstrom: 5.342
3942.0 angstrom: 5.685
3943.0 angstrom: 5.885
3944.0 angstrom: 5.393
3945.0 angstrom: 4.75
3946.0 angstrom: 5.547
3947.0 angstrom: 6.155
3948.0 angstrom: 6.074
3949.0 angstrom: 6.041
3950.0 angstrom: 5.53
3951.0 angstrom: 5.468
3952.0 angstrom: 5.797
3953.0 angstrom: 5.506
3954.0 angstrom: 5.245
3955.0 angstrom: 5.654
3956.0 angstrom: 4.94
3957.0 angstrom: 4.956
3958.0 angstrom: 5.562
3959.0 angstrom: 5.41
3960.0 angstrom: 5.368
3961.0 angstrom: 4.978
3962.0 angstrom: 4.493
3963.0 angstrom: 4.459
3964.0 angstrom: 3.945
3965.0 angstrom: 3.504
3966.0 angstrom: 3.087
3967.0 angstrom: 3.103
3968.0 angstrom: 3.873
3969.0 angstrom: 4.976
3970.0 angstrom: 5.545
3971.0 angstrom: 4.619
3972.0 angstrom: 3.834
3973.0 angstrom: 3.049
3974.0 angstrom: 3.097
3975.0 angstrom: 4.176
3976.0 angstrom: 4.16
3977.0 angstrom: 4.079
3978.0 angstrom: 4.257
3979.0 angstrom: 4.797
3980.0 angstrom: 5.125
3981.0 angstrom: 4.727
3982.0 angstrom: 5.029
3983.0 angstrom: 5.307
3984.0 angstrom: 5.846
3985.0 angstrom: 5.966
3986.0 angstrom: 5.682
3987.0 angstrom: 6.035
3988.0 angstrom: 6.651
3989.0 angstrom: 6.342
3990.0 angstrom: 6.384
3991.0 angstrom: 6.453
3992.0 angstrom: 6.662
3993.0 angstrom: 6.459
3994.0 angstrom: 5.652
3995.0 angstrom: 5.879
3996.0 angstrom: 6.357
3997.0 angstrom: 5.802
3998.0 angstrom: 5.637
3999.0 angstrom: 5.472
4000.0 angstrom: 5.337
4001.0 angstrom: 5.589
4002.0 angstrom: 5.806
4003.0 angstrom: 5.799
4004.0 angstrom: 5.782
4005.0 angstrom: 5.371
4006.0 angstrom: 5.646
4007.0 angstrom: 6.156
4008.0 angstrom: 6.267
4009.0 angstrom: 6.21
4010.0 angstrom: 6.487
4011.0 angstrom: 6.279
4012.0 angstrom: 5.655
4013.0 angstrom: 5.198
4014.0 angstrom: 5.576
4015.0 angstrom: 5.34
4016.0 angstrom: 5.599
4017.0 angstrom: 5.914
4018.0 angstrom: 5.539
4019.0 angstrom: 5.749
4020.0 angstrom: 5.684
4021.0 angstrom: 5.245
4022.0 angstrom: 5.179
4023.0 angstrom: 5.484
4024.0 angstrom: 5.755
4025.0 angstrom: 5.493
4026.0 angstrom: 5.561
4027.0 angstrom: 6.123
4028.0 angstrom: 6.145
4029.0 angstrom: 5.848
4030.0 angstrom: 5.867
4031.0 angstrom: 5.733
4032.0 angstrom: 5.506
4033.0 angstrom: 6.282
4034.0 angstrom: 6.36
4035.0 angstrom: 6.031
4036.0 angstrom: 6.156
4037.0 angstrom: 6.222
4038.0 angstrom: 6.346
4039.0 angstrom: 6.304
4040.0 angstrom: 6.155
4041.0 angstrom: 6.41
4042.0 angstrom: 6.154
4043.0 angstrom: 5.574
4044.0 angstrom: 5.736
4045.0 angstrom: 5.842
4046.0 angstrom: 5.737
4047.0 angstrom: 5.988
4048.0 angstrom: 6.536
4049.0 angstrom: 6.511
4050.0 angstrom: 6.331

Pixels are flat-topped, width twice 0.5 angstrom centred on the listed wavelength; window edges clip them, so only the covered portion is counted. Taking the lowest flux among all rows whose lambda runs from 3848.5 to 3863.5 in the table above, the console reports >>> 4.905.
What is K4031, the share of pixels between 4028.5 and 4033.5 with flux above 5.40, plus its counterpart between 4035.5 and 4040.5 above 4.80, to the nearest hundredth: 2.00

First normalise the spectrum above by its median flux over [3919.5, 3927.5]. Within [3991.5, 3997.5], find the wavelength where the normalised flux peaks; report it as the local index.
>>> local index 3992.0 angstrom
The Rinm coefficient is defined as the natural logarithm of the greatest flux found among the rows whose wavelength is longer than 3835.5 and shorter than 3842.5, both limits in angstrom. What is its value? 1.44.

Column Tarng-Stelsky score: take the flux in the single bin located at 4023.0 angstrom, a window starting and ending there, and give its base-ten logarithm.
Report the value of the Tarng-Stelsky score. 0.74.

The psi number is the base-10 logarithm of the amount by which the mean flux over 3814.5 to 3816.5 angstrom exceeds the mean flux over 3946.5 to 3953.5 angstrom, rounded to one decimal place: -0.3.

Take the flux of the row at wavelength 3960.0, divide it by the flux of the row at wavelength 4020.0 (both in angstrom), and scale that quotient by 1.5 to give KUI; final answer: 1.42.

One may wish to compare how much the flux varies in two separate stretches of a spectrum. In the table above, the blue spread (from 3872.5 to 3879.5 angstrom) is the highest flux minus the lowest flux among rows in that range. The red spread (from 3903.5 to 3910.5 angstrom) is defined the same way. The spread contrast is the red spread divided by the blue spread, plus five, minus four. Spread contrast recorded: 2.1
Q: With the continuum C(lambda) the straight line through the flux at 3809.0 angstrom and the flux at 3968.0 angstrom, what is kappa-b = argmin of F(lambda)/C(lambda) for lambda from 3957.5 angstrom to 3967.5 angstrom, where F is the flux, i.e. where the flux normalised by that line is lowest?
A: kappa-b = 3966.0 angstrom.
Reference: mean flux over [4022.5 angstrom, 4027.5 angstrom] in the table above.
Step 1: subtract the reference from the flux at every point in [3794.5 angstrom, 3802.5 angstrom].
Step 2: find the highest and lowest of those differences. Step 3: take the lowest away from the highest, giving 3.1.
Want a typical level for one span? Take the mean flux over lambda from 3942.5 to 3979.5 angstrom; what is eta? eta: 4.8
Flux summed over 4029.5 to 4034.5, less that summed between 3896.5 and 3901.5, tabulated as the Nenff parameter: 6.3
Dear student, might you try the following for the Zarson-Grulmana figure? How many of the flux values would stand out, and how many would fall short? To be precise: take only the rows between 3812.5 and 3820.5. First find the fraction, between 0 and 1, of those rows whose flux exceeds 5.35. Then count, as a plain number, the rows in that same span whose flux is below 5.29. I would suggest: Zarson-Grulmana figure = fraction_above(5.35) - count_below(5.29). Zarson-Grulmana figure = -1.5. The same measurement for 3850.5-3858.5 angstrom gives -1.4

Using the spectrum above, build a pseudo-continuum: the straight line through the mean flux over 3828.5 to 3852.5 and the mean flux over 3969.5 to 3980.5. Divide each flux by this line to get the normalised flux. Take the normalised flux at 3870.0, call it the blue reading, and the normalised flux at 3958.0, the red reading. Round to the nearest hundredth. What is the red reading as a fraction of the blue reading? 0.85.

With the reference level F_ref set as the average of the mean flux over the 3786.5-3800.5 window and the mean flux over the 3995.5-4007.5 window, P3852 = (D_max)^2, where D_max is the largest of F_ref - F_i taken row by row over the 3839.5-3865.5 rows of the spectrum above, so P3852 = 1.7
